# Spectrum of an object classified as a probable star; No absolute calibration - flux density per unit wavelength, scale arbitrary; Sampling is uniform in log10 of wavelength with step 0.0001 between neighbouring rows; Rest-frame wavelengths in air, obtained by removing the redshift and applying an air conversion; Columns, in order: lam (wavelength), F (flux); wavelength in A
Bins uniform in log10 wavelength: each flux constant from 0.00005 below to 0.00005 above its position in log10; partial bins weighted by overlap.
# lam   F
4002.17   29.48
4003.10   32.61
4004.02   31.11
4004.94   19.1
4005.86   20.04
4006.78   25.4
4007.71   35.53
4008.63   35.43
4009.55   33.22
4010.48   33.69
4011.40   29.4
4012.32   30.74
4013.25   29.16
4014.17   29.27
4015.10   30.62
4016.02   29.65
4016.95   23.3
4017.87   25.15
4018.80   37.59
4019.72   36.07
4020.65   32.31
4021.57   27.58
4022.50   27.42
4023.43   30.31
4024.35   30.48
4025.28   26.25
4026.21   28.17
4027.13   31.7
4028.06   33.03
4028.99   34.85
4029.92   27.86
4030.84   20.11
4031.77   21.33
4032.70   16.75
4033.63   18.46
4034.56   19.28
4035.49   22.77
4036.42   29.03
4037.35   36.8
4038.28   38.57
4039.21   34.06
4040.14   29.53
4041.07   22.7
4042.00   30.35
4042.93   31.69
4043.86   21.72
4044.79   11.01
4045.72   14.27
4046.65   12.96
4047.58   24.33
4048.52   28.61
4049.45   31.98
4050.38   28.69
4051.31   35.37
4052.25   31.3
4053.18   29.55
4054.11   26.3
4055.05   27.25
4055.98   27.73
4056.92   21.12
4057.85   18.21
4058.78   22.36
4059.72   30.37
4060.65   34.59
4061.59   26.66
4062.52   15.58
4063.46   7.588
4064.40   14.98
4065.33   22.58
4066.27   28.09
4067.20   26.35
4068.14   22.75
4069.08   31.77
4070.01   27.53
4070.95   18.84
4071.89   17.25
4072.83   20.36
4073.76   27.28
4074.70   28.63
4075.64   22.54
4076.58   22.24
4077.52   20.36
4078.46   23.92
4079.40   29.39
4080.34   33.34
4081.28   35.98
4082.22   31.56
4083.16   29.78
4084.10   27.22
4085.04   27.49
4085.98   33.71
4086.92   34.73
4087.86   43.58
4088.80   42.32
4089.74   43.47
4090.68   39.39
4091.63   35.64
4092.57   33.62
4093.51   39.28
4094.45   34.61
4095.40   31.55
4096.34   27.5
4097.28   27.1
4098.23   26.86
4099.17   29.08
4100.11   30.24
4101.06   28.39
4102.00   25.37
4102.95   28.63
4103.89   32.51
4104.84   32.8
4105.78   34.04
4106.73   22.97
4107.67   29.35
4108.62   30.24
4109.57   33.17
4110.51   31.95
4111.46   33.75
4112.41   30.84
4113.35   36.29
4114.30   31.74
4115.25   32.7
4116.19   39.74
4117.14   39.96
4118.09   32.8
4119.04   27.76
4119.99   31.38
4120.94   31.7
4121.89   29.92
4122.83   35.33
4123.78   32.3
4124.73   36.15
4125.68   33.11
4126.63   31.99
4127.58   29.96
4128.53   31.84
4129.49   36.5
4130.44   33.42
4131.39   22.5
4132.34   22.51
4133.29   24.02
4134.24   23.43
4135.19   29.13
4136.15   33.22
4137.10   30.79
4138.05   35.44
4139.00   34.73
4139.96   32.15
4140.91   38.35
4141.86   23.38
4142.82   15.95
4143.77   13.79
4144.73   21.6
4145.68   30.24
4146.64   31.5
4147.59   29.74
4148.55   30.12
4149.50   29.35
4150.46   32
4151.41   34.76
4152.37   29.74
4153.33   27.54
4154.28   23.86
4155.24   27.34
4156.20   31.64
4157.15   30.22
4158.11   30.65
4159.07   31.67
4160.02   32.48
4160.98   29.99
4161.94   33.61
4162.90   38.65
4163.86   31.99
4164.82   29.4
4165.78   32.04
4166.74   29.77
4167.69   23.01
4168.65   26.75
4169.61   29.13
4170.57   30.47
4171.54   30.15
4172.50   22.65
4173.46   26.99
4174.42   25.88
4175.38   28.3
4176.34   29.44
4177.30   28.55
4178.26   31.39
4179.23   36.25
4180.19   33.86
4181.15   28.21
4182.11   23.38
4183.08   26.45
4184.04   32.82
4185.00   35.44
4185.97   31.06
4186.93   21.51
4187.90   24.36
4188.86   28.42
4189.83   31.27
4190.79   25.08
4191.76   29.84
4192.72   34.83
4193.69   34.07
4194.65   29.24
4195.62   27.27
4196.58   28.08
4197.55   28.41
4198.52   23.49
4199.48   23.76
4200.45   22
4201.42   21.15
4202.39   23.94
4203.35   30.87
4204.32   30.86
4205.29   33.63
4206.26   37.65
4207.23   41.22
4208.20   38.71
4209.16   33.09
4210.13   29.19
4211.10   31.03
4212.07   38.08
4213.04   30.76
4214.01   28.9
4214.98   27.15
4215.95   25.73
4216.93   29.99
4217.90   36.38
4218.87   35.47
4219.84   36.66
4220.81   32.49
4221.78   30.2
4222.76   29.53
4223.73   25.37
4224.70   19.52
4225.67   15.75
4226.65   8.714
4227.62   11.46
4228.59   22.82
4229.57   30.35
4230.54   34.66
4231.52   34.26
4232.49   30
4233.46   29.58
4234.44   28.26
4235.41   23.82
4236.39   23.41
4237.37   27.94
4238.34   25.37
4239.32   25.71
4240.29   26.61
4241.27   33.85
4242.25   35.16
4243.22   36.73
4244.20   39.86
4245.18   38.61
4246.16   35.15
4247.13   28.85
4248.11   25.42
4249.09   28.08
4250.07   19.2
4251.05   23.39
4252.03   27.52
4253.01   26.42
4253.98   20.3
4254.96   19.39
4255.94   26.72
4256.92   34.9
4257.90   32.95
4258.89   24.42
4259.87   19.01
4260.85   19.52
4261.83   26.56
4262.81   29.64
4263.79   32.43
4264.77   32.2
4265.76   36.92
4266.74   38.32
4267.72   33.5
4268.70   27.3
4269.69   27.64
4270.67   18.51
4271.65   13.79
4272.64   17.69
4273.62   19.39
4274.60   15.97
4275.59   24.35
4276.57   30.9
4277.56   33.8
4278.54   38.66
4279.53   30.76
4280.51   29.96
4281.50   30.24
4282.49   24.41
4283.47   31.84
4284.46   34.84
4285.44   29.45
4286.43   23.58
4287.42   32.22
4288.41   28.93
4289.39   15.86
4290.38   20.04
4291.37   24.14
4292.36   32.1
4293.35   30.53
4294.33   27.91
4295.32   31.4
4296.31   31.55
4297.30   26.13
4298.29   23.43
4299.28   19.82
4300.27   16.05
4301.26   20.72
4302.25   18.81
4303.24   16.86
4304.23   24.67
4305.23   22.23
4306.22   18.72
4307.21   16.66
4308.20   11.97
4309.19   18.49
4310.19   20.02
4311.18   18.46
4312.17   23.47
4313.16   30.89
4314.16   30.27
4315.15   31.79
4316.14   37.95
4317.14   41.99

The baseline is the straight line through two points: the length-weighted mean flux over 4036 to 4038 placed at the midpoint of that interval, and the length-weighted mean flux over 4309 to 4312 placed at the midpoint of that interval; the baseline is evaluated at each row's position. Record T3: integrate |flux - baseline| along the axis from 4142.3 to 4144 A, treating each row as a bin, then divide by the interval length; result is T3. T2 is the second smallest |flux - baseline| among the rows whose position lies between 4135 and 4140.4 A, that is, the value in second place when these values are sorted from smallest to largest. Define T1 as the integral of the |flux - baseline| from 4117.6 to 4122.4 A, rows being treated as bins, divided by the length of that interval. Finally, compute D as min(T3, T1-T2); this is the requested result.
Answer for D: -0.3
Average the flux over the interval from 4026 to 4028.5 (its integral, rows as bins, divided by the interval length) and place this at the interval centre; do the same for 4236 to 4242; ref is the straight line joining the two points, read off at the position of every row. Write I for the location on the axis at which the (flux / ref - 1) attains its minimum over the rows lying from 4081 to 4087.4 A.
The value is 4084.10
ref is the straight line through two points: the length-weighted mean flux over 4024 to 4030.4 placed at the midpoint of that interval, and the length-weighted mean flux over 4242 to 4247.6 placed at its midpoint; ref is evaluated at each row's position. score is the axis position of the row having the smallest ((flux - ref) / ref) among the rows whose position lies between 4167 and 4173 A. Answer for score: 4172.50 A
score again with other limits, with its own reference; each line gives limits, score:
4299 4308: 4300.27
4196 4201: 4200.45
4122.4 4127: 4126.63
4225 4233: 4226.65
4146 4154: 4153.33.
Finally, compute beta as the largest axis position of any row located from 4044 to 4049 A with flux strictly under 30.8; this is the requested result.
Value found 4048.52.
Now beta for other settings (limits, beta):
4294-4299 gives 4298.29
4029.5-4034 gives 4033.63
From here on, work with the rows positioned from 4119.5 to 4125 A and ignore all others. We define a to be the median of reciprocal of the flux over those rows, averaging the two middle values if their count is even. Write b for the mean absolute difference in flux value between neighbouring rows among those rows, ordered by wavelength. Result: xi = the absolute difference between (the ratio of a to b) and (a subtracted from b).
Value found 2.8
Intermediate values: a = 0.0313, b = 2.88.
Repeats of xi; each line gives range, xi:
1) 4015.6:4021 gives 5.1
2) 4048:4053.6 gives 3.8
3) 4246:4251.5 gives 5.0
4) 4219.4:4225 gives 3.4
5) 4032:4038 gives 4.0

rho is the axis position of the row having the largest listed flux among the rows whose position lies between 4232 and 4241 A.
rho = 4232.49 A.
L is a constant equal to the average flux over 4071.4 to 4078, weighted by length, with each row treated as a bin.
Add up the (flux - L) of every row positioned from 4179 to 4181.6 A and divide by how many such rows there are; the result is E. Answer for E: 10.1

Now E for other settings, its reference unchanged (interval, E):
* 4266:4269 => 10.4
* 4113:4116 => 10.9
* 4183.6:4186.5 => 10.5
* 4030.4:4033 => -3.2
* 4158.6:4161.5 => 8.7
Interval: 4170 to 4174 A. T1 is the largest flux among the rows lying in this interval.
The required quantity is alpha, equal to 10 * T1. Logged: 305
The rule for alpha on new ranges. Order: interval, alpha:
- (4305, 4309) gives 222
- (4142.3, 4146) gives 302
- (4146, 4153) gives 348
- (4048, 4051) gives 320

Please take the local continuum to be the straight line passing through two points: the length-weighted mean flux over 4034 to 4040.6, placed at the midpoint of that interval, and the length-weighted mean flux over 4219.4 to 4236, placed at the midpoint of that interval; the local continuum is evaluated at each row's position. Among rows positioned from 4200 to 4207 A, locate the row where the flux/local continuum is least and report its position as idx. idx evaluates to 4201.42 A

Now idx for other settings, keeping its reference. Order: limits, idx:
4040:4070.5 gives 4063.46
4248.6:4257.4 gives 4250.07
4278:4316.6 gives 4308.20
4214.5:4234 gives 4226.65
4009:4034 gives 4032.70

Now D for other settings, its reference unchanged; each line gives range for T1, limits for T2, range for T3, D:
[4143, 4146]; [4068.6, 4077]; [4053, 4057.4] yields 5.4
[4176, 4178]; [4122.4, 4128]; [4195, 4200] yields -0.2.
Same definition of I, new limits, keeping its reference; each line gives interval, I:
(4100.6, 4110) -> 4106.73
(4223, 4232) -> 4226.65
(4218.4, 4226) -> 4225.67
